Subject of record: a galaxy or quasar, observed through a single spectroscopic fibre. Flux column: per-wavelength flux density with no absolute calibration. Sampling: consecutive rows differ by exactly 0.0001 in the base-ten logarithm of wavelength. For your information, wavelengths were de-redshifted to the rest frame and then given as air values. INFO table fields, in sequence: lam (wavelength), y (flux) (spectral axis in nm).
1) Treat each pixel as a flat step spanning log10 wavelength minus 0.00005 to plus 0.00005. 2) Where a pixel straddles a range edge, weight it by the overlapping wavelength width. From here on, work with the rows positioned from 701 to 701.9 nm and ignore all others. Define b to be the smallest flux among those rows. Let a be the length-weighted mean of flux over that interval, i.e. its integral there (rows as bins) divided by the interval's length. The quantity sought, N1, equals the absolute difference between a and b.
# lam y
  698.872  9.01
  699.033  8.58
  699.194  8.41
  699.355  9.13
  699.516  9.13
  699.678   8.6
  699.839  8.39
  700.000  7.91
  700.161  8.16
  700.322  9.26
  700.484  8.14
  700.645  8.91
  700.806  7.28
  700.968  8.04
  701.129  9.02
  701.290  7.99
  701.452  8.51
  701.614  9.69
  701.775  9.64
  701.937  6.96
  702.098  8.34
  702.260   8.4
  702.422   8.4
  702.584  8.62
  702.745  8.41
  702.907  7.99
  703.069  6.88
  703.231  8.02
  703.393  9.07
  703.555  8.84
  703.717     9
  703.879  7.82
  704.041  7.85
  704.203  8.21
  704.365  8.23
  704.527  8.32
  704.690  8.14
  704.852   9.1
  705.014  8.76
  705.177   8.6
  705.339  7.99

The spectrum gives 0.83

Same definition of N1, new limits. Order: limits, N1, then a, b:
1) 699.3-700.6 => 0.67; 8.58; 7.91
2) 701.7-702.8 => 1.43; 8.39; 6.96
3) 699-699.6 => 0.41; 8.82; 8.41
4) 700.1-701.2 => 1.12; 8.40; 7.28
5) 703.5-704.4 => 0.50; 8.32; 7.82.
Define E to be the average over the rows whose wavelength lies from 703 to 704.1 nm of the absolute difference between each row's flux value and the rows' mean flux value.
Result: 0.65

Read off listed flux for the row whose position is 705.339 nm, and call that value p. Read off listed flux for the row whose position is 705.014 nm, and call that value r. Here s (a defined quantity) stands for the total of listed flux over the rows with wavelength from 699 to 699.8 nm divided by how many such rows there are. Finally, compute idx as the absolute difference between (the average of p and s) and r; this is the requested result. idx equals 0.38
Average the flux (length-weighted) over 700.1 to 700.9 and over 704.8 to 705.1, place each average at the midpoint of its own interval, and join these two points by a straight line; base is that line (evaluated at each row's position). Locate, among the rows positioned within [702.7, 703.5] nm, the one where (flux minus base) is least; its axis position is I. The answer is 703.069 nm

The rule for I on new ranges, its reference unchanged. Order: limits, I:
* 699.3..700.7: 700.000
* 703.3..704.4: 703.879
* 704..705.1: 704.041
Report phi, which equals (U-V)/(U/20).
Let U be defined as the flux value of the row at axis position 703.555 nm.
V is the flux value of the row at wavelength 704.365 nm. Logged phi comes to 1.4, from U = 8.84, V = 8.23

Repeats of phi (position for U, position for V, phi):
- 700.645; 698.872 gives -0.2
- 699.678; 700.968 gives 1.3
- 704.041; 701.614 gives -4.7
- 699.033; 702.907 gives 1.4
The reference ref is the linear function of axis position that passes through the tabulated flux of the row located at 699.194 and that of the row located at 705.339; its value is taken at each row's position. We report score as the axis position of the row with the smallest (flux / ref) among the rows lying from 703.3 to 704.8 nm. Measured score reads 703.879 nm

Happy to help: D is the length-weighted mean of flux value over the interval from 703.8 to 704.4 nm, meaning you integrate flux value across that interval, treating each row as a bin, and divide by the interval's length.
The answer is 8.02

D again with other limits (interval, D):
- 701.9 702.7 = 8.23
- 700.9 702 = 8.58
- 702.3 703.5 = 8.22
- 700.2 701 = 8.33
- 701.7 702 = 8.34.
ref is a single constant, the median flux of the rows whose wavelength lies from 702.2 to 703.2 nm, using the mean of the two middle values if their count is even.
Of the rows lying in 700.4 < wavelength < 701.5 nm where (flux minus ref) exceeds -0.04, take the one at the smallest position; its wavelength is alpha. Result 700.645 nm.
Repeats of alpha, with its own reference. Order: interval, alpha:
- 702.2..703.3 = 702.260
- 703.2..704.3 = 703.393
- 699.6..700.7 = 699.678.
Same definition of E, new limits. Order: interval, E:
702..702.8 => 0.07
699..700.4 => 0.37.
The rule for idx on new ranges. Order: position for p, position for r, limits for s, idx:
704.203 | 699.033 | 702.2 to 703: 0.29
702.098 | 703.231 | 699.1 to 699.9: 0.52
